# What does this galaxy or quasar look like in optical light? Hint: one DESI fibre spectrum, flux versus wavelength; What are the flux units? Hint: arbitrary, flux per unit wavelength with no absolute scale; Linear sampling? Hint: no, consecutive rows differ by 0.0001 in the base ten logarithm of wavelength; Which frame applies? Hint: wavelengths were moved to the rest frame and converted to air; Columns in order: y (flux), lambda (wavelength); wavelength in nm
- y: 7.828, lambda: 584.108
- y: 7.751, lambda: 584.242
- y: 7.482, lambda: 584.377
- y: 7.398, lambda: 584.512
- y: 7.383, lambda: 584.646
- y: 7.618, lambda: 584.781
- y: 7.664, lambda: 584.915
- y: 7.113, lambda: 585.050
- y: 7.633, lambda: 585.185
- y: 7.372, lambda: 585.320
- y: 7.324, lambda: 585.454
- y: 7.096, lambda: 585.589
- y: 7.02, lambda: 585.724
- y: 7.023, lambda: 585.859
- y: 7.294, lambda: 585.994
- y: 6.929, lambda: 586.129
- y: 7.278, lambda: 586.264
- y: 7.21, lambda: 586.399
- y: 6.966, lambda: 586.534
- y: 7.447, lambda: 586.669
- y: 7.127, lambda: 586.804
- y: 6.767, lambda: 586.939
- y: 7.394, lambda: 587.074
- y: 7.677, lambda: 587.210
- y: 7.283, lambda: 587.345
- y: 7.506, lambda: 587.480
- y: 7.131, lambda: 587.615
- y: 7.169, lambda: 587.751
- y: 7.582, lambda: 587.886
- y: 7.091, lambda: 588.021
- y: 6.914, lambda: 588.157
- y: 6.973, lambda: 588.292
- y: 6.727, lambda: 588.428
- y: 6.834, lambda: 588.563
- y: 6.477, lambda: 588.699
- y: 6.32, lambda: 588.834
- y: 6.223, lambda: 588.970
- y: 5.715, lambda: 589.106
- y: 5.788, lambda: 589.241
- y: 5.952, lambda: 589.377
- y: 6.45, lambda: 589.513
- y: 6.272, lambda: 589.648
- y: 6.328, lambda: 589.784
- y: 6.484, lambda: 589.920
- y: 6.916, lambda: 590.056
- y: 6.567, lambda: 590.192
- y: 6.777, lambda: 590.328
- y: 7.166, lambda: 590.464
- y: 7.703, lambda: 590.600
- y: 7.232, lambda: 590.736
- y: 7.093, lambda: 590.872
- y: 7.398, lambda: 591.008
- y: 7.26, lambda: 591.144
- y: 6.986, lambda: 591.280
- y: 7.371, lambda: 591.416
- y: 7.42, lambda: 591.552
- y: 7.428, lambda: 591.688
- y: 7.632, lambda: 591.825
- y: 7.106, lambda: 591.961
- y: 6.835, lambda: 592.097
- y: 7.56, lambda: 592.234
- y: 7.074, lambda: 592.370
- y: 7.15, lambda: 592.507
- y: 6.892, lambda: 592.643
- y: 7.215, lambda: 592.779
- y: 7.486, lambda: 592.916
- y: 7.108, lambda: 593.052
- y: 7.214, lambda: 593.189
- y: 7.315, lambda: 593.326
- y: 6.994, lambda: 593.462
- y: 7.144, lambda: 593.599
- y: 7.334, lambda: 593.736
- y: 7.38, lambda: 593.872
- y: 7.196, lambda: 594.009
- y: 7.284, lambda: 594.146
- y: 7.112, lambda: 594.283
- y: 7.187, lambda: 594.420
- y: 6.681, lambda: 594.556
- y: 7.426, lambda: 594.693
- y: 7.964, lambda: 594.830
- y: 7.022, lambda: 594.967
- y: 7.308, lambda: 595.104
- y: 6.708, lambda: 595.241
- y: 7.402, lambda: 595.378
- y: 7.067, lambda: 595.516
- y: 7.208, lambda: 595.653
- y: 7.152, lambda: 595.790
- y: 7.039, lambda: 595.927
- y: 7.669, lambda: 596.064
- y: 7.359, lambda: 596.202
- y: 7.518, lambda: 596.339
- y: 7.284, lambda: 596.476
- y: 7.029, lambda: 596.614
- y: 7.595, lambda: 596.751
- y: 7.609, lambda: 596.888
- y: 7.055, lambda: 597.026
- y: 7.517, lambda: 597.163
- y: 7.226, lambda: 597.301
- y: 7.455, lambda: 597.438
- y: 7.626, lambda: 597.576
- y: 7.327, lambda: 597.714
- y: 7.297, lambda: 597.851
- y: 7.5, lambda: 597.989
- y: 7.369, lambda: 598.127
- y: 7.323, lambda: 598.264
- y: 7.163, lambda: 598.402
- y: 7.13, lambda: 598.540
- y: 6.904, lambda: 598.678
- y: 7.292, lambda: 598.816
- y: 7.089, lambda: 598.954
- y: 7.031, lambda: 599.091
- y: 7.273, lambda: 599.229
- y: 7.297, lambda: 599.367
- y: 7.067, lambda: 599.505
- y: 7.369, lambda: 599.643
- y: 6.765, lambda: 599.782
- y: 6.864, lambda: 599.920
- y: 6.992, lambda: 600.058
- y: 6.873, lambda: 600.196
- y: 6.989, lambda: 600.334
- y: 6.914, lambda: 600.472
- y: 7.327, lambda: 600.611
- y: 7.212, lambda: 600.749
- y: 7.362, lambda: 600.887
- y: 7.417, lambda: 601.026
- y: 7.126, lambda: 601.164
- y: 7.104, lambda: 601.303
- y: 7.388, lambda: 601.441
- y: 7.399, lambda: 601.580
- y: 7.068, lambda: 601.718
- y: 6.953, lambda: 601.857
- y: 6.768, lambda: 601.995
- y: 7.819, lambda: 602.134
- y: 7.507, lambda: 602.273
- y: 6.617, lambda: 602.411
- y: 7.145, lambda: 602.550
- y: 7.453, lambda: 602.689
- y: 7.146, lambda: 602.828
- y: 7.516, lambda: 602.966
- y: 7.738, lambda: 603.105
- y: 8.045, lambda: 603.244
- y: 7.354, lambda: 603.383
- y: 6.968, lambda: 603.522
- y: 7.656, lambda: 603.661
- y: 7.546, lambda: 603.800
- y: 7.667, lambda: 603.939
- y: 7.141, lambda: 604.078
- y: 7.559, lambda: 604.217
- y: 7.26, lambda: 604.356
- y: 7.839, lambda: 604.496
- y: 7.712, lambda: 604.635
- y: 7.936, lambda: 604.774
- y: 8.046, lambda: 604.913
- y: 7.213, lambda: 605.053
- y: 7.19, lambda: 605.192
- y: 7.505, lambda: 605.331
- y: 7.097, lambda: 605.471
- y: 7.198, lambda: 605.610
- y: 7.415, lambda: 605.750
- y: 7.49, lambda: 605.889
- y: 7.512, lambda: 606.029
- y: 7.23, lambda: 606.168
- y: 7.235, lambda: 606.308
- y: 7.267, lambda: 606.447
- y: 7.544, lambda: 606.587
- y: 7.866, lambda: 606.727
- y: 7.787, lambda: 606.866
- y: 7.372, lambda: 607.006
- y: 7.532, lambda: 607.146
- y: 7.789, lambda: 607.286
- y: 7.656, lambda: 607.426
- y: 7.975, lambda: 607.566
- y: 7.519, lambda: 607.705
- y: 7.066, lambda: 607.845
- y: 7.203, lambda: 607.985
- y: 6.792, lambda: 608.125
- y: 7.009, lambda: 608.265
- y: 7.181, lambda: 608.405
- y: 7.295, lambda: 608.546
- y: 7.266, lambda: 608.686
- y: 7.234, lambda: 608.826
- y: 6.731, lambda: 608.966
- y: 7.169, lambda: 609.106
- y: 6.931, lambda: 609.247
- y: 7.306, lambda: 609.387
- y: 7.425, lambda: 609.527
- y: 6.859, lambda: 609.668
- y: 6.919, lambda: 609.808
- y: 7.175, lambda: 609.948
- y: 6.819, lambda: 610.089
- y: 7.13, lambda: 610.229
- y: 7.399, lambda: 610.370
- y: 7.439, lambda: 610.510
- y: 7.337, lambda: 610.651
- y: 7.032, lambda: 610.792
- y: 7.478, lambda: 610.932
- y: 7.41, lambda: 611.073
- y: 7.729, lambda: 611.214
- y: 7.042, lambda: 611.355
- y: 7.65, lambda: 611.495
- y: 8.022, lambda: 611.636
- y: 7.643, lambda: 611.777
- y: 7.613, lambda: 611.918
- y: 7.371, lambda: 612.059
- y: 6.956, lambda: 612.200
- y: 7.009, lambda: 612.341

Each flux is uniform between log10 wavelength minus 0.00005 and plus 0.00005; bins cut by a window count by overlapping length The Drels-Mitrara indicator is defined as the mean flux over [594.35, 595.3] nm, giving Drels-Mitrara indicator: 7.19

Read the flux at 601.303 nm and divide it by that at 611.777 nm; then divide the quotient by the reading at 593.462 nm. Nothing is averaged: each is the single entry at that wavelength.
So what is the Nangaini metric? 0.133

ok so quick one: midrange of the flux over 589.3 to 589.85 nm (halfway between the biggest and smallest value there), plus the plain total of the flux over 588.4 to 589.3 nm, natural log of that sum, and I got 3.9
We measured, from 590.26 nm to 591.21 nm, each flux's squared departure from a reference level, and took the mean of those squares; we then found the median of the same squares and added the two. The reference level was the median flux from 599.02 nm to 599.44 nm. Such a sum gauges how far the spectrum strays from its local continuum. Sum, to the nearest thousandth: 0.086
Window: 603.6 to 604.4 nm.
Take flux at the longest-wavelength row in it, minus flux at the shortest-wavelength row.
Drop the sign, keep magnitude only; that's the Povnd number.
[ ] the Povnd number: 0.40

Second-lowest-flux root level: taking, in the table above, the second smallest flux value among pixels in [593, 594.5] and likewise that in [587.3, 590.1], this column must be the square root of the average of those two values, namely 2.54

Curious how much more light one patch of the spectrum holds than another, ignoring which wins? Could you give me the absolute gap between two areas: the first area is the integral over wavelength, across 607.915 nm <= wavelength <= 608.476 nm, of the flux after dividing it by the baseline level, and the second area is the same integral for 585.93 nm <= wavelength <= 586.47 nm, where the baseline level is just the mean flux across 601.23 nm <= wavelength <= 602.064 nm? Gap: 0.010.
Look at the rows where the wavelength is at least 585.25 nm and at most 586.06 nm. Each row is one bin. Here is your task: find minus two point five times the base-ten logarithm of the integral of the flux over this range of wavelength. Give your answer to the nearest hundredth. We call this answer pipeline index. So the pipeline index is -1.91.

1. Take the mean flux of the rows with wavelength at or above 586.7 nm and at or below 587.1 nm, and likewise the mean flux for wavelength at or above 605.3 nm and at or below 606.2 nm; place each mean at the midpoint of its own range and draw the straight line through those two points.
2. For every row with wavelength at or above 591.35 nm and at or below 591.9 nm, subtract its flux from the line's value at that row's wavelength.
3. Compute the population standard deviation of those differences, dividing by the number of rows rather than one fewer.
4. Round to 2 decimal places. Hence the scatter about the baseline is 0.10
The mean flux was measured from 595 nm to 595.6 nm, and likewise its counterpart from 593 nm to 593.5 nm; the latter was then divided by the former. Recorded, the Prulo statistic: 1.01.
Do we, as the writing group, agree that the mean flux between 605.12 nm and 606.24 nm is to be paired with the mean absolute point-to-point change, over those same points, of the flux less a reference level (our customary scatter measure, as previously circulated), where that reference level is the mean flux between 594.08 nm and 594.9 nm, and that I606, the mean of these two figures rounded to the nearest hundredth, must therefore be 3.77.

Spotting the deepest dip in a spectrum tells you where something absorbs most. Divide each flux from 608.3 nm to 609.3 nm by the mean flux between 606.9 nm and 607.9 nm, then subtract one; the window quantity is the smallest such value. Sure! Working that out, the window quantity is -0.11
